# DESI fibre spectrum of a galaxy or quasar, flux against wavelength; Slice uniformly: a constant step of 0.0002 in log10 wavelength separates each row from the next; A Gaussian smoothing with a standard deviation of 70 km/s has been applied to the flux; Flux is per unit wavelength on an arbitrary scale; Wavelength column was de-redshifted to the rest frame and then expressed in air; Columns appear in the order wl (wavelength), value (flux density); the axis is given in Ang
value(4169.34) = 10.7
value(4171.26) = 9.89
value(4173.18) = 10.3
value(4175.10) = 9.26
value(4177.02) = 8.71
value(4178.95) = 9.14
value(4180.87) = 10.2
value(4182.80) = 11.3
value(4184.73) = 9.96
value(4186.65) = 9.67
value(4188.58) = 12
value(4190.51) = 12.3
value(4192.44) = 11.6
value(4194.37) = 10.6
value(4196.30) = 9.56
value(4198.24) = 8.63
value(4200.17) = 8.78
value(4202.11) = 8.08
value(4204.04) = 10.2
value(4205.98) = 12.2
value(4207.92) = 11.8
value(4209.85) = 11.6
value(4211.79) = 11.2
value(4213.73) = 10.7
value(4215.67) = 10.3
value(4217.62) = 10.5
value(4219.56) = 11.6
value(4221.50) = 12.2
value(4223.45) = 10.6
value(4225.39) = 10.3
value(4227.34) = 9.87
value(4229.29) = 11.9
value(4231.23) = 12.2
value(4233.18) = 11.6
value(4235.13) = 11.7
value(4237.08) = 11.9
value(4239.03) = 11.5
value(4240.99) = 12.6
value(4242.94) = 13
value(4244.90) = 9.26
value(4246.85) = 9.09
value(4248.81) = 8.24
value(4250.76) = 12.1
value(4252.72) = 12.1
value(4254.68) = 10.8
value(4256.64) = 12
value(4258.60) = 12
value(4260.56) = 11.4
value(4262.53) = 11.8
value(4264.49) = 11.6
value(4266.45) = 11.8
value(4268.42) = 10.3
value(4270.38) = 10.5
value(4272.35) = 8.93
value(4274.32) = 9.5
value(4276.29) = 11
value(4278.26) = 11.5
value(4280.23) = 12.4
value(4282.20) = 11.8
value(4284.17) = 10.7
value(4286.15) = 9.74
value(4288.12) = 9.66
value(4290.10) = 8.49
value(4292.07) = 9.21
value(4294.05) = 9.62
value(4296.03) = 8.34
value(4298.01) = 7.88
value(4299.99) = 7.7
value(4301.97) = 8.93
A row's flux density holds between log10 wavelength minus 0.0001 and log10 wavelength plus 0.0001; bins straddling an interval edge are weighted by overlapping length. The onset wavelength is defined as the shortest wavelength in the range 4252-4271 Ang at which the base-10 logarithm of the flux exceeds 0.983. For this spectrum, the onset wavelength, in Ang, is 4252.72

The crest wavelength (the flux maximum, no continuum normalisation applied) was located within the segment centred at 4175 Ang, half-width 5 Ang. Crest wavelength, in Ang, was 4173.18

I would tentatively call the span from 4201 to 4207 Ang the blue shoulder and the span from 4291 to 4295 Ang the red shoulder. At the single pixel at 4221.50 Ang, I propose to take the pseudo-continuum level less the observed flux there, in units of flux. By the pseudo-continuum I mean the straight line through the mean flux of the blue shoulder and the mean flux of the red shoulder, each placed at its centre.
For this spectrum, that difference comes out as -2.2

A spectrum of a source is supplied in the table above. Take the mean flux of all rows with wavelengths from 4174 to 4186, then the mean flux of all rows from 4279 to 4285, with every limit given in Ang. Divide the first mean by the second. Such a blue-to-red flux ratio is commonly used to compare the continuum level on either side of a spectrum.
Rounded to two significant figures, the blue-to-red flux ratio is 0.84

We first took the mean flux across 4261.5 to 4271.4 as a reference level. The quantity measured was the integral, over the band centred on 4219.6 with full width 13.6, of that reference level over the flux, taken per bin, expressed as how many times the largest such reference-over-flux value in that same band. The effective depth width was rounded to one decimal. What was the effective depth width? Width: 12.9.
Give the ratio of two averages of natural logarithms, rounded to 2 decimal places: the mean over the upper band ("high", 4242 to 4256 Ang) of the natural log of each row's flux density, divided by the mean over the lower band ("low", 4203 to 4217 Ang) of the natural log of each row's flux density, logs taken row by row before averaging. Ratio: 0.98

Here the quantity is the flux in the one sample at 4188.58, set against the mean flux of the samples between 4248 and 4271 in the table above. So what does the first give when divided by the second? 1.07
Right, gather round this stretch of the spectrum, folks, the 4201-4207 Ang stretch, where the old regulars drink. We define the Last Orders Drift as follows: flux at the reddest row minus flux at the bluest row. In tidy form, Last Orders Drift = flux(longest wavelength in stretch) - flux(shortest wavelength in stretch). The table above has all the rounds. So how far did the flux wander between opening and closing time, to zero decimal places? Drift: 4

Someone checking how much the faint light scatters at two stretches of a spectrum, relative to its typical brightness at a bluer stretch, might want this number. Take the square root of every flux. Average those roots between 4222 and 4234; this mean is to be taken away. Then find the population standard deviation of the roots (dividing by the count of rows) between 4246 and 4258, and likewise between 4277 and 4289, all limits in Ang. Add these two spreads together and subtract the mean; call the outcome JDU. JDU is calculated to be -2.93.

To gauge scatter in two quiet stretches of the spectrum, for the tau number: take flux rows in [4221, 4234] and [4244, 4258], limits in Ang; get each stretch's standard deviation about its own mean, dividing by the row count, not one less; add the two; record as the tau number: 2.4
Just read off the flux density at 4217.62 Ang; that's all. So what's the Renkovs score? 10.5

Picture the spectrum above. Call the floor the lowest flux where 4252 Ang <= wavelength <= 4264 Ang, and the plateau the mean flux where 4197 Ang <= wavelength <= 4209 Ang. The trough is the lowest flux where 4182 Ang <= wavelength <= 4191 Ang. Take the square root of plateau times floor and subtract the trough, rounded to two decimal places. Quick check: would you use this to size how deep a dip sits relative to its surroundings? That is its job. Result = 0.70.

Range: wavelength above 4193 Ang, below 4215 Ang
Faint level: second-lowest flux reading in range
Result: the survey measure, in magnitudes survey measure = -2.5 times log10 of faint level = -2.34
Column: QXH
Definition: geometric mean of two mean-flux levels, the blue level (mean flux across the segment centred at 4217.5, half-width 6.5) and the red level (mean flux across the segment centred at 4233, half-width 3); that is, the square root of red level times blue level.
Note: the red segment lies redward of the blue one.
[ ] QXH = 11.4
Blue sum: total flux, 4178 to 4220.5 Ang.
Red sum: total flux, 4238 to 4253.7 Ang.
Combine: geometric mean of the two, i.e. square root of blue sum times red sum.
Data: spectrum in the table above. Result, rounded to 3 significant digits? 143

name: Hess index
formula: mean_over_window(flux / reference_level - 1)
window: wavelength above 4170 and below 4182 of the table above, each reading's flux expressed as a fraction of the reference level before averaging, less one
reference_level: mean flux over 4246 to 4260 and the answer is -0.12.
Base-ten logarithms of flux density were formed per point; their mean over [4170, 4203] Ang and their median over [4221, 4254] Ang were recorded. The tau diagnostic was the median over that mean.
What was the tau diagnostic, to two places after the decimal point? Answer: 1.07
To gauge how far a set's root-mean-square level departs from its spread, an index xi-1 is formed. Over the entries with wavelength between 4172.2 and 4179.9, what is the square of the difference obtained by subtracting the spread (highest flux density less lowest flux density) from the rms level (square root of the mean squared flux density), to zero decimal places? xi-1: 61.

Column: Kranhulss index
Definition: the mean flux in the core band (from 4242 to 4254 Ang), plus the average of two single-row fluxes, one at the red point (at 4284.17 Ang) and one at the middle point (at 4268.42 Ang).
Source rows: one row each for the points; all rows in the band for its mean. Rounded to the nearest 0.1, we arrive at 21.1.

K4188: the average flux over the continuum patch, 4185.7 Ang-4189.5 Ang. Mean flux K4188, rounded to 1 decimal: 10.8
